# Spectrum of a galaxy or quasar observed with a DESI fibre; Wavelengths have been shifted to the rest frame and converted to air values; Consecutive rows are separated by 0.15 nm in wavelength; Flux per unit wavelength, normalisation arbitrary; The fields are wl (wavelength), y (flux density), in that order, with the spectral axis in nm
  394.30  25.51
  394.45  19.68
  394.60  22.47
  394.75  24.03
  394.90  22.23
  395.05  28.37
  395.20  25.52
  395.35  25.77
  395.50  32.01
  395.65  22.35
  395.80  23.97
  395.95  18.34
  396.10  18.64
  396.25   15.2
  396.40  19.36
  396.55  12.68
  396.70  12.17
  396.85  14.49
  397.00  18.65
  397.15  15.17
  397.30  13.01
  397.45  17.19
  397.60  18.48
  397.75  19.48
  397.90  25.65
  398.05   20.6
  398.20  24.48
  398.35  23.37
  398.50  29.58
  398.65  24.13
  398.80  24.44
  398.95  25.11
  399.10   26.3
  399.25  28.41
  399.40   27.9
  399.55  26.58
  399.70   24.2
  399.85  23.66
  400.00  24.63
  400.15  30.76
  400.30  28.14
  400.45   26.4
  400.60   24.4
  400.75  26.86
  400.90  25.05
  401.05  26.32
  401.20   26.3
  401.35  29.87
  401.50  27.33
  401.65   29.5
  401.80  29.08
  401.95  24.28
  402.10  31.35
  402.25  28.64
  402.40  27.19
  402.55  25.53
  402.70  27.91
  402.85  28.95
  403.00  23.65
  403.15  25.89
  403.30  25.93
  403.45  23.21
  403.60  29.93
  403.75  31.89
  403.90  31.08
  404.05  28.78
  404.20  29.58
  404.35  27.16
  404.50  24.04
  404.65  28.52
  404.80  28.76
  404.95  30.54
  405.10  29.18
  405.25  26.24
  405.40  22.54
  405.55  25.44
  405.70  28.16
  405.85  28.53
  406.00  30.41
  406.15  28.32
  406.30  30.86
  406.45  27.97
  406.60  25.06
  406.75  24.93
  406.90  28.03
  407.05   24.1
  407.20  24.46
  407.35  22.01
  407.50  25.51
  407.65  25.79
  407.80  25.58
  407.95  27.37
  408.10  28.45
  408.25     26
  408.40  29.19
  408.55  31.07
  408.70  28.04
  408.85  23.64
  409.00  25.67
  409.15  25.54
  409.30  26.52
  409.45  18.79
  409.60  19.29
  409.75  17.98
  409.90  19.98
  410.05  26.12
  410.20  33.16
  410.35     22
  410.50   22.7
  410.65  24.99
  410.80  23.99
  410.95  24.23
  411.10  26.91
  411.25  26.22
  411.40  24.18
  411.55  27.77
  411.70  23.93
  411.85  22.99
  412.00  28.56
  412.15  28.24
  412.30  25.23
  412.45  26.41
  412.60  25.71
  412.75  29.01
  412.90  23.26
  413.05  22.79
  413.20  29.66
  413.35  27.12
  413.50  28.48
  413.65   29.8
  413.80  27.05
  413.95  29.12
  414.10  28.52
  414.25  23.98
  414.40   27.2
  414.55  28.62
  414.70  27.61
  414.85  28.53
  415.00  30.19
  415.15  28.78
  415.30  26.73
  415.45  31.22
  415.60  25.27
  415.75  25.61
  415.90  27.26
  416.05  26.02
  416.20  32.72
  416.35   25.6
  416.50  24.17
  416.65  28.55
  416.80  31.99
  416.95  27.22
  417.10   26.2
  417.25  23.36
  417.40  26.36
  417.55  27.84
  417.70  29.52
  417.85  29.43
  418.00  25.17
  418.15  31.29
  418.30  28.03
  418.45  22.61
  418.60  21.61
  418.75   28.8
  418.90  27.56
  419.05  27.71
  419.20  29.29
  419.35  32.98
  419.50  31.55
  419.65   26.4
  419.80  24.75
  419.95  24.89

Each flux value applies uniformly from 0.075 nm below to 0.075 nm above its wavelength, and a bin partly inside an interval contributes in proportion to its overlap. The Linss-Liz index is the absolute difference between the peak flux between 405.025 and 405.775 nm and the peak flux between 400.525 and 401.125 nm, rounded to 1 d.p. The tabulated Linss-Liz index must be 2.3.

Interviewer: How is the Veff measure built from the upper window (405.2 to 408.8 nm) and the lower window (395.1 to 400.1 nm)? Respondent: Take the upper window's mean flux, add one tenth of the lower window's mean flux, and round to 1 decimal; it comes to 29.0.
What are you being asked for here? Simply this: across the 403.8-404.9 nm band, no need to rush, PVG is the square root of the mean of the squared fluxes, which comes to 28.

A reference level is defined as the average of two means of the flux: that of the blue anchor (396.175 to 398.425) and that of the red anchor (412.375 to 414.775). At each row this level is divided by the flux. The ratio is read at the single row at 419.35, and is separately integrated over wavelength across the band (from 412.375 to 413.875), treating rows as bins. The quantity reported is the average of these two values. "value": 1.0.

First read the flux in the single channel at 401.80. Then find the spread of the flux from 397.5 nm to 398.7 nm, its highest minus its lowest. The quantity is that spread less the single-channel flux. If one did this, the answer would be -18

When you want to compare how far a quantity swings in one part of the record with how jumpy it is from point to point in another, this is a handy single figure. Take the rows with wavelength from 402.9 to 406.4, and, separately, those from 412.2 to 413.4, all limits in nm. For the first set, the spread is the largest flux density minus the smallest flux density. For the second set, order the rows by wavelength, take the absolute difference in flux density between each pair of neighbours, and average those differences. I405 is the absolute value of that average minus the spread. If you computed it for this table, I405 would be 6.4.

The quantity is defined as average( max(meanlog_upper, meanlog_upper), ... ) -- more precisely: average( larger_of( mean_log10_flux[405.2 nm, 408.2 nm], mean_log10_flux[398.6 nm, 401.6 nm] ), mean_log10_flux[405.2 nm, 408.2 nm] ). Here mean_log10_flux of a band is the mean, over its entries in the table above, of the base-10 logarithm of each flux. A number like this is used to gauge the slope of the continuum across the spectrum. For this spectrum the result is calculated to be 1.42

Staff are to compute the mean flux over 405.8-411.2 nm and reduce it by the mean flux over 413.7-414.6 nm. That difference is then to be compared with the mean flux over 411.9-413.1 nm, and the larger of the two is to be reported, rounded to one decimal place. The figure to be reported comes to 26.2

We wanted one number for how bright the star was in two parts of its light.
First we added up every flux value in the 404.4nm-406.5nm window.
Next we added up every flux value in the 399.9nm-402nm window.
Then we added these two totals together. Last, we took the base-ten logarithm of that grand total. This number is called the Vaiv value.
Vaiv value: 2.89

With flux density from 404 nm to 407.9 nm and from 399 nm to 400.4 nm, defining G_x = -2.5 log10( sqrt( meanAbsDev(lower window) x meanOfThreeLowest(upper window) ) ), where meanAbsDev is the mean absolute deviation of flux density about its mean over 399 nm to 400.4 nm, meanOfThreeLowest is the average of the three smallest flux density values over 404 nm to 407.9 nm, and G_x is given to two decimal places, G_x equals -2.03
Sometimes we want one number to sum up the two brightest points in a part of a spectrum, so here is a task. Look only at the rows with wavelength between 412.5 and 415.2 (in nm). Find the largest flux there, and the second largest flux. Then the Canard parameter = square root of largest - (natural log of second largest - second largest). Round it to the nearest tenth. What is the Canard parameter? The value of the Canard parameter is 31.9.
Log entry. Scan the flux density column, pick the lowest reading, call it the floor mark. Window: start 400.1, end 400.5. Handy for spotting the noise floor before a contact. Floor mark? 26.4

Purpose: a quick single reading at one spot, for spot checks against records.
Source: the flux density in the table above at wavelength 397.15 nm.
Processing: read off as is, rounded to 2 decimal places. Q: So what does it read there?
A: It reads 15.17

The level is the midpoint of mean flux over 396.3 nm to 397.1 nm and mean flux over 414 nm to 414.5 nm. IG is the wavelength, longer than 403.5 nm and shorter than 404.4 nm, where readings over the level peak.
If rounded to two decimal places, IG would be 403.75 nm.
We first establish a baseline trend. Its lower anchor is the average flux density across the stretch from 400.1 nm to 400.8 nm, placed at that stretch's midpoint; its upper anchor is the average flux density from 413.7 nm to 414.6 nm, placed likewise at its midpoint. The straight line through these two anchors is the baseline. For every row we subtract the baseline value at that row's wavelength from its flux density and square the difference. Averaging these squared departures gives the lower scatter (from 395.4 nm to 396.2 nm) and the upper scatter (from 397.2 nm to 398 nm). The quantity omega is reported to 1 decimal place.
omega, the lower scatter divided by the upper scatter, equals 0.5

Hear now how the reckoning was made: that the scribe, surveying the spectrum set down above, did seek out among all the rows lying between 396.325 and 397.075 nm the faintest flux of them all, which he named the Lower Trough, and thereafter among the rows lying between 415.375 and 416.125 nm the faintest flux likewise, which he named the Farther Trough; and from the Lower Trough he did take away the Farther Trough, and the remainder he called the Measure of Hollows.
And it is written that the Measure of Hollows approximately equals -13.1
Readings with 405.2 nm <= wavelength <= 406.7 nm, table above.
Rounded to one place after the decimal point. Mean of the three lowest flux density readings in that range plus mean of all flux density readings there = 51.7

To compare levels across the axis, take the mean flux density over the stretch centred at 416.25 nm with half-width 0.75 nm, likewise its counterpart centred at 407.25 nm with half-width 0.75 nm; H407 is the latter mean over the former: 0.92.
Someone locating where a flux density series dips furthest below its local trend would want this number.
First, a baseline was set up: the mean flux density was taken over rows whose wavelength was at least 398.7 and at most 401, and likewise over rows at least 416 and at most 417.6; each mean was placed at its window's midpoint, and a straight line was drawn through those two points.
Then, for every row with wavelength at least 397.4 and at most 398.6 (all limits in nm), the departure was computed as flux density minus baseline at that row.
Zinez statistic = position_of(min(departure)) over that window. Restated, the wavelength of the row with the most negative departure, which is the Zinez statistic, 397.45 nm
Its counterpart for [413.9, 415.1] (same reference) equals 414.25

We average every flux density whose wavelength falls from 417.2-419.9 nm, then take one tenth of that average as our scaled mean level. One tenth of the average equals 2.75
